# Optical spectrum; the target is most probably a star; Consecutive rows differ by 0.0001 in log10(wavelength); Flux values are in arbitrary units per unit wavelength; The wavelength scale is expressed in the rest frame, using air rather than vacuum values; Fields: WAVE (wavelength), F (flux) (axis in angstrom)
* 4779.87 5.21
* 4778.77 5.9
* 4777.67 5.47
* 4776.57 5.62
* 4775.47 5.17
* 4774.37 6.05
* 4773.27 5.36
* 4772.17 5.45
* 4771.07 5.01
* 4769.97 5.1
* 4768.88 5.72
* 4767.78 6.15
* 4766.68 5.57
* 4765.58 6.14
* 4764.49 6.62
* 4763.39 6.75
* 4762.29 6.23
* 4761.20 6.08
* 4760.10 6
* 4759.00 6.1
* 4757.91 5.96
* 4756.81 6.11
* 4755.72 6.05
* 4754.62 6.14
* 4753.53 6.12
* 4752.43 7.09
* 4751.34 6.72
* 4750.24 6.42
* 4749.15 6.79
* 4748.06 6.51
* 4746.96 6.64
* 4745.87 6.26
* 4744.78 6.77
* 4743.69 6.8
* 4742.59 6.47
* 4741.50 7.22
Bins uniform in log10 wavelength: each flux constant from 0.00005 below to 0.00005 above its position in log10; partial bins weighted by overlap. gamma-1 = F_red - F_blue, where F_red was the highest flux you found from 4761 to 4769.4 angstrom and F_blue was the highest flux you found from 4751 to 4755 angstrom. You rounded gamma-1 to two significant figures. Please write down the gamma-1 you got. -0.34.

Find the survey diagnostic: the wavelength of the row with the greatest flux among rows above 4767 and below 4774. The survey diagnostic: 4767.78 angstrom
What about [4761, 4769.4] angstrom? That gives 4763.39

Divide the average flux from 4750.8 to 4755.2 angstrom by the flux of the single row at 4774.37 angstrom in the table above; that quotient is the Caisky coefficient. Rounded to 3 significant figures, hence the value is 1.08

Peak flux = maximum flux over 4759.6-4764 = 6.75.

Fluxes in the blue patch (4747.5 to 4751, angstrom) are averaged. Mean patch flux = 6.6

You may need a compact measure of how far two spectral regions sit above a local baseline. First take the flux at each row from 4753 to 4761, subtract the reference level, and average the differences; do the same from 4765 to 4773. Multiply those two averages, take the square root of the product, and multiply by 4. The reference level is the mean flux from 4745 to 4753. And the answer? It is 3.1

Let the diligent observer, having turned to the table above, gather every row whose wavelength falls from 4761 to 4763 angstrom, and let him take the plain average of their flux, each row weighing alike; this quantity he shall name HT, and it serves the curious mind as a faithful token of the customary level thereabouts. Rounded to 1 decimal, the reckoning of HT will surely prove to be 6.2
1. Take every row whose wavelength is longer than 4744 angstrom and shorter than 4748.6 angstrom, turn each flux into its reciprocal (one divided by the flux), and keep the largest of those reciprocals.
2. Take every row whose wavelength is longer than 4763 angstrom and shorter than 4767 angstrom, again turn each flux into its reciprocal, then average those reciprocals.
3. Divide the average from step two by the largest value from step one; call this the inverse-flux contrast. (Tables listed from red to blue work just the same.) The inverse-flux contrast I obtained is 1.00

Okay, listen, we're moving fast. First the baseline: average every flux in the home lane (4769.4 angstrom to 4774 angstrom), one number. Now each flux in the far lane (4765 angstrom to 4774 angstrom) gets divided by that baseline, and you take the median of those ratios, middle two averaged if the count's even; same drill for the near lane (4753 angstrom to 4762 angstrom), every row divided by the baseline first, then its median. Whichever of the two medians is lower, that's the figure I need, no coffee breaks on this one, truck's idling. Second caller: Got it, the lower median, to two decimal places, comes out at 1.05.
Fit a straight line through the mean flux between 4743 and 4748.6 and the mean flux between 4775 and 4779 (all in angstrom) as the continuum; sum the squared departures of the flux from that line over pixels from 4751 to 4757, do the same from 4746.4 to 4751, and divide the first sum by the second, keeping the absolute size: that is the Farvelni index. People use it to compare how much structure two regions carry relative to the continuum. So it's 7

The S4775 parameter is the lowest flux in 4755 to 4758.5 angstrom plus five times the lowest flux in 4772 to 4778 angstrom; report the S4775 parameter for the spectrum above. 31.8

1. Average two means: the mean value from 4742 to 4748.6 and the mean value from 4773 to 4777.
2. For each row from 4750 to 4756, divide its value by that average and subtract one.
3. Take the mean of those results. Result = 0.06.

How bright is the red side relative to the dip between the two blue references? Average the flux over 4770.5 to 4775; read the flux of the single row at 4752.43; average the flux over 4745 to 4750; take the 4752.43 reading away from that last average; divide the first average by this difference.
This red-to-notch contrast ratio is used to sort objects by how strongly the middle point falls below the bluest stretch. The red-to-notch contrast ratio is -10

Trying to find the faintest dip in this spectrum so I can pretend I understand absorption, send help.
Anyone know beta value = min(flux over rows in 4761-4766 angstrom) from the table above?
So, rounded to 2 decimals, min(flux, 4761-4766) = 6.08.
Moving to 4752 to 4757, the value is 6.05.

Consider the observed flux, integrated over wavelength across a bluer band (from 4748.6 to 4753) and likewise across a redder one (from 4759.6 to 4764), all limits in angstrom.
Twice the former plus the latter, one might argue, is 87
